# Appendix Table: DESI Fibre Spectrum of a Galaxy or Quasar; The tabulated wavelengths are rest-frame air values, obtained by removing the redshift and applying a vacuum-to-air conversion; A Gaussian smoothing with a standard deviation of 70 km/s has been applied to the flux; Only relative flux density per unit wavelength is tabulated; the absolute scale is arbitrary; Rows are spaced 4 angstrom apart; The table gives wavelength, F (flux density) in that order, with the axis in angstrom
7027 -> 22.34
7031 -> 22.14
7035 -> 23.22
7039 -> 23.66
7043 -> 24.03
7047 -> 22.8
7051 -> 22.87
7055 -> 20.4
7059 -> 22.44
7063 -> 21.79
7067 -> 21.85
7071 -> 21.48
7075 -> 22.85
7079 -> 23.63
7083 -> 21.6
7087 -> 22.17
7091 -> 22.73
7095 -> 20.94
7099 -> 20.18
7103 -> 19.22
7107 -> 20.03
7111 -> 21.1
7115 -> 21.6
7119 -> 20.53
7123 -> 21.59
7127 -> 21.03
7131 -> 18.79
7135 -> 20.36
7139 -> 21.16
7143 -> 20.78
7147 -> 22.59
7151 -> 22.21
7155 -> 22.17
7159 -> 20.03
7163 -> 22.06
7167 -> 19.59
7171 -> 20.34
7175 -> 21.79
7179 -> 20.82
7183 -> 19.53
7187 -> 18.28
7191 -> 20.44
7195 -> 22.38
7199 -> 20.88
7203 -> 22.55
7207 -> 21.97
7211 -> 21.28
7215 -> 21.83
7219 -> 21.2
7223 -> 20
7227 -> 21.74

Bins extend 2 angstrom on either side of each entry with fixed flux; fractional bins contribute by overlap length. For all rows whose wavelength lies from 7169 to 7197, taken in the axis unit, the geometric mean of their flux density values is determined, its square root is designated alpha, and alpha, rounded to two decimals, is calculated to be 4.52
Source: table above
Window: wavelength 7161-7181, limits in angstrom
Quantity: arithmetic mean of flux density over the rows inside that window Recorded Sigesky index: 20.9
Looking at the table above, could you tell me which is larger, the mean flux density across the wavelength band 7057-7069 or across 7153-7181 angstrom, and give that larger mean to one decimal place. 22.0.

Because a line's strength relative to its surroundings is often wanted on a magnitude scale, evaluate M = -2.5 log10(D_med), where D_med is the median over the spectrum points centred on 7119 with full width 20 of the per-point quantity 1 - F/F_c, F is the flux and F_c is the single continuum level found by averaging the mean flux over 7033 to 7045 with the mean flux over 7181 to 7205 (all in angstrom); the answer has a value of 3.3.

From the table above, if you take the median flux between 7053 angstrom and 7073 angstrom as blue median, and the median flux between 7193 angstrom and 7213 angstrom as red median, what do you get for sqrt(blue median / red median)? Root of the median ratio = 1.00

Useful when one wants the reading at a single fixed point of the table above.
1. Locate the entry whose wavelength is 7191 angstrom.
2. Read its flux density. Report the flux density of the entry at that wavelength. 20.44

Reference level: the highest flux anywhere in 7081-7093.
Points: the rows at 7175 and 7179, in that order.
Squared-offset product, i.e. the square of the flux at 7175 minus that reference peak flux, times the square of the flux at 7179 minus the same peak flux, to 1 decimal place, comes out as 3.2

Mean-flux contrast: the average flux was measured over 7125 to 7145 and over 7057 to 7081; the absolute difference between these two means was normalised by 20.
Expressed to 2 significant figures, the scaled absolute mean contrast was 0.096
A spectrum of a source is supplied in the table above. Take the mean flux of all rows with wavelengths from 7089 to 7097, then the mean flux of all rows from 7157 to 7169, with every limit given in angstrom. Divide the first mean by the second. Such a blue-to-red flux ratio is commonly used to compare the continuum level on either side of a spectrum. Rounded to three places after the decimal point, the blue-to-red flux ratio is 1.062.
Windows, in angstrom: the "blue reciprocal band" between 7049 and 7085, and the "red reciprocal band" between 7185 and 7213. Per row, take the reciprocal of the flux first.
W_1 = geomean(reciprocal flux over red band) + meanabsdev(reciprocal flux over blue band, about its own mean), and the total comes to 0.0490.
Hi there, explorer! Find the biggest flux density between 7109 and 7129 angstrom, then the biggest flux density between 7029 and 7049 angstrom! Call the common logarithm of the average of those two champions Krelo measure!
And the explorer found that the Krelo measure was 1.36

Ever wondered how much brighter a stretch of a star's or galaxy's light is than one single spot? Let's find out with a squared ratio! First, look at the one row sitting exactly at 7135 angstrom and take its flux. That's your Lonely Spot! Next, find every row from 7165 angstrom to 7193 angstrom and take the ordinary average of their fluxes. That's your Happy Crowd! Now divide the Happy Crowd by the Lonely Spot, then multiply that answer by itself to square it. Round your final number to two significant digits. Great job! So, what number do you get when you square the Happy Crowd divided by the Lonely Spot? 0.98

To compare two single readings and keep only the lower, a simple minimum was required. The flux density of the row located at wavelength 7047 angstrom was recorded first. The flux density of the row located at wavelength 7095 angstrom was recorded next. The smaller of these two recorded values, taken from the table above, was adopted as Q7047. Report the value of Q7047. 20.9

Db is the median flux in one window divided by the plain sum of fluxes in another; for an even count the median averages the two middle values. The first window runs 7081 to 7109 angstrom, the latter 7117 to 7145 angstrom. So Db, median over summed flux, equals 0.145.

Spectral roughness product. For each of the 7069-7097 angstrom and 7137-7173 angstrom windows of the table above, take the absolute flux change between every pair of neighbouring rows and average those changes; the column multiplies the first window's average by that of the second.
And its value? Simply 1.48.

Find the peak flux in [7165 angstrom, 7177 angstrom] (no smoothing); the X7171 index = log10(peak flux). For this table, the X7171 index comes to 1.34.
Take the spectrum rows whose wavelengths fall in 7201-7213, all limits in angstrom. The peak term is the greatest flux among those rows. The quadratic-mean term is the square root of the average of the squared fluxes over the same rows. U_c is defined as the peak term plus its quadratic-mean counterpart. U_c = 44.5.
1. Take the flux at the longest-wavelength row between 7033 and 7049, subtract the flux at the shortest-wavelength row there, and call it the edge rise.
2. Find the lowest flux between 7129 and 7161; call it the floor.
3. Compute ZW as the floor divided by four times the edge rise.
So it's -11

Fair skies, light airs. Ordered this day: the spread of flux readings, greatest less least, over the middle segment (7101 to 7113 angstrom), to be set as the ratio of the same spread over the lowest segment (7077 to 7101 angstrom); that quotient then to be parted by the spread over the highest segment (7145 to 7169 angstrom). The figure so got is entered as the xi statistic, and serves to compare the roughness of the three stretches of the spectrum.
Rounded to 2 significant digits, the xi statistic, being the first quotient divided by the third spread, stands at 0.18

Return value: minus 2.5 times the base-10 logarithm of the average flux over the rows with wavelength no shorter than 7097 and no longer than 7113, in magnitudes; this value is -3.26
